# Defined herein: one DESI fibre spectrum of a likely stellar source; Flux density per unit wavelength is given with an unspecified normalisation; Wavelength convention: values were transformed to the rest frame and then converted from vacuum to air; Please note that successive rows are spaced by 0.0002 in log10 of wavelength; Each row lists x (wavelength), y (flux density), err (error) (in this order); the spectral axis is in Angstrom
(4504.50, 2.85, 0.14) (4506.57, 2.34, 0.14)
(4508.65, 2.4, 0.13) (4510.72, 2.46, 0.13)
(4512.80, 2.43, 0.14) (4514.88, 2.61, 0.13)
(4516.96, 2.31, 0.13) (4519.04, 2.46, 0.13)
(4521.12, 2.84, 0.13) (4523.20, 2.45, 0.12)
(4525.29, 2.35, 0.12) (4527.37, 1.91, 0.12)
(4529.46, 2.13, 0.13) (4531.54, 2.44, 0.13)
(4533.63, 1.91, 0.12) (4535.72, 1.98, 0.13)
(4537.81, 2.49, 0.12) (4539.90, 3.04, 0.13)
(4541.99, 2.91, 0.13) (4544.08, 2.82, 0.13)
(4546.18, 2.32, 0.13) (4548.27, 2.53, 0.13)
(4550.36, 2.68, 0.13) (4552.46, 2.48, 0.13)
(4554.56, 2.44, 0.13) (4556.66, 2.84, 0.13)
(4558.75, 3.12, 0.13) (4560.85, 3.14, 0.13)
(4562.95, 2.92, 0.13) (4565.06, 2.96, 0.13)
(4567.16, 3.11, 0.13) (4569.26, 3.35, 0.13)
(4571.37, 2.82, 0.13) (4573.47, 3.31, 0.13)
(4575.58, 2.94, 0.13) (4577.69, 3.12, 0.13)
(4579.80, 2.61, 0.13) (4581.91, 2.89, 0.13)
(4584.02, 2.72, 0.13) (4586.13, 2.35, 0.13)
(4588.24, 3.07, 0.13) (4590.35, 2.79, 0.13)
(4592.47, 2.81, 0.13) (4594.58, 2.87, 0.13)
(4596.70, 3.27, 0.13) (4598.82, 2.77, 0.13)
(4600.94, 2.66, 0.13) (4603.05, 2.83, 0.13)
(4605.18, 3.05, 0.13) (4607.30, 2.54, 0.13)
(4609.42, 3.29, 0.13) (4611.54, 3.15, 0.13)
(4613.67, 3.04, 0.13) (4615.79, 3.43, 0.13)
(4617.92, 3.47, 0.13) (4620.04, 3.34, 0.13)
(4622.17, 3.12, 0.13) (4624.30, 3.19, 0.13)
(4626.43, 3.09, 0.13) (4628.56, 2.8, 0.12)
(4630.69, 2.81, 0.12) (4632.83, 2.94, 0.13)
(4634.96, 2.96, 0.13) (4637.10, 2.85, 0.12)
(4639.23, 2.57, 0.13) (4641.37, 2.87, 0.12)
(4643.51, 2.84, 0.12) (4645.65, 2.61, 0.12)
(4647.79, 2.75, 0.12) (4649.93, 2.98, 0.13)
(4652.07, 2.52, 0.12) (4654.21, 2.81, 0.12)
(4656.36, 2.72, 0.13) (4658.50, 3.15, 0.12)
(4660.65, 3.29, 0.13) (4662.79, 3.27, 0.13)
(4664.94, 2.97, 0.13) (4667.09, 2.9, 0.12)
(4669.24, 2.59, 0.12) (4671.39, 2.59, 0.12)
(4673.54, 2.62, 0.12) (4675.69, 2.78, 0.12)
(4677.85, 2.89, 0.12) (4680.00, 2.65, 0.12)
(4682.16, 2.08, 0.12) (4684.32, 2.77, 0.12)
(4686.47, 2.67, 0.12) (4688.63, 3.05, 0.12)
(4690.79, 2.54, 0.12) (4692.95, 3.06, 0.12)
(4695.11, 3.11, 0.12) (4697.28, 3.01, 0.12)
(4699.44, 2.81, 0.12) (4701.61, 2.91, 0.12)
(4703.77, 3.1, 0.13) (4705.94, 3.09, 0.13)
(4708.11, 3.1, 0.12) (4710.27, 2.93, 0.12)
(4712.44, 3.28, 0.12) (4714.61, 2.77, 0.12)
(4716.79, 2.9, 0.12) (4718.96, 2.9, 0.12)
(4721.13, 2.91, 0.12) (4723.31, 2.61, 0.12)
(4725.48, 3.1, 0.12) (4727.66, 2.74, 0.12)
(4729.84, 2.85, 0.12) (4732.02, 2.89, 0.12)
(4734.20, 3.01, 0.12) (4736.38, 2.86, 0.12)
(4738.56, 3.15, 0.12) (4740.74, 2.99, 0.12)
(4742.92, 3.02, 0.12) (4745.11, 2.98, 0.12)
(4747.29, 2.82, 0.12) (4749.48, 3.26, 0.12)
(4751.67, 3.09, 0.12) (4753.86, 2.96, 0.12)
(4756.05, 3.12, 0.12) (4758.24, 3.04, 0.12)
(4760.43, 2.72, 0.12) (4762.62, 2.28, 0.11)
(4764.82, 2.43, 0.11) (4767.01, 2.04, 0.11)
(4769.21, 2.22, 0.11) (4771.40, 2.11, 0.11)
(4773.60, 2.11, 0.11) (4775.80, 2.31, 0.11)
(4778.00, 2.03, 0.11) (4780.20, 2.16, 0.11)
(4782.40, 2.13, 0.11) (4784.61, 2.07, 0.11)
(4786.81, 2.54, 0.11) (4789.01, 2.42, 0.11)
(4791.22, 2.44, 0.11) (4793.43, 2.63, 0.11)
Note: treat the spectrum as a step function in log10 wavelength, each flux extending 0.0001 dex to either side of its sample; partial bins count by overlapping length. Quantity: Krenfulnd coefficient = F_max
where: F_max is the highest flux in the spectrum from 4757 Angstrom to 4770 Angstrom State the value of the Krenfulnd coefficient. 3.04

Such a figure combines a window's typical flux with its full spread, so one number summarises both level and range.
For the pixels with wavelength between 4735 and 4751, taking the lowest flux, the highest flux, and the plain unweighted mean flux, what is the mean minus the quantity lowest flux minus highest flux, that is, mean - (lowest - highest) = 3.45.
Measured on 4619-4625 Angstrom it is 3.44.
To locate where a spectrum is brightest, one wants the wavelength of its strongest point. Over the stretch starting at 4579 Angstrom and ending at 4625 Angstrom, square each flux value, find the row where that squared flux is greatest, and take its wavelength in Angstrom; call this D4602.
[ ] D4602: 4617.92 Angstrom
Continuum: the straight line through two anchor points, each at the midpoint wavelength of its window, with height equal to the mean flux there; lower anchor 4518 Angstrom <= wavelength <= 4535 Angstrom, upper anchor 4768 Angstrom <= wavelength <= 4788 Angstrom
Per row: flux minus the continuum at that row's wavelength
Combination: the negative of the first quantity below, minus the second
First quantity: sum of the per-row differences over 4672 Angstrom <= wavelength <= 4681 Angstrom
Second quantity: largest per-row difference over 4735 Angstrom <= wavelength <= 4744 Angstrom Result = -2.9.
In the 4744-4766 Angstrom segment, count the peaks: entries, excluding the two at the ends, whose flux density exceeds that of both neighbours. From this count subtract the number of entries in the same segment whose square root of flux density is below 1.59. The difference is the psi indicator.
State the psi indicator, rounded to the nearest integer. 0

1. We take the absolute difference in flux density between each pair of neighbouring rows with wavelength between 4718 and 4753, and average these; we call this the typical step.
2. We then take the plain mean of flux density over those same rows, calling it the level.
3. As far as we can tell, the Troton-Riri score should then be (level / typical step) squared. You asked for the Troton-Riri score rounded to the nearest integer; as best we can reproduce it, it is 238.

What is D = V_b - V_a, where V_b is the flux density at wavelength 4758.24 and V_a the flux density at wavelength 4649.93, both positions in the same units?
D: 0.1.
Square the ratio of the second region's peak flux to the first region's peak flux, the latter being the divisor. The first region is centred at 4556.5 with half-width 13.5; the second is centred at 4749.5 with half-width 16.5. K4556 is 0.95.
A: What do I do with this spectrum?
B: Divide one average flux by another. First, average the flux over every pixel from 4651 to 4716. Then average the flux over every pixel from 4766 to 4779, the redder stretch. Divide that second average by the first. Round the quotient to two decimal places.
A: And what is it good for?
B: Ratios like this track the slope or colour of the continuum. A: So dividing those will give 0.75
